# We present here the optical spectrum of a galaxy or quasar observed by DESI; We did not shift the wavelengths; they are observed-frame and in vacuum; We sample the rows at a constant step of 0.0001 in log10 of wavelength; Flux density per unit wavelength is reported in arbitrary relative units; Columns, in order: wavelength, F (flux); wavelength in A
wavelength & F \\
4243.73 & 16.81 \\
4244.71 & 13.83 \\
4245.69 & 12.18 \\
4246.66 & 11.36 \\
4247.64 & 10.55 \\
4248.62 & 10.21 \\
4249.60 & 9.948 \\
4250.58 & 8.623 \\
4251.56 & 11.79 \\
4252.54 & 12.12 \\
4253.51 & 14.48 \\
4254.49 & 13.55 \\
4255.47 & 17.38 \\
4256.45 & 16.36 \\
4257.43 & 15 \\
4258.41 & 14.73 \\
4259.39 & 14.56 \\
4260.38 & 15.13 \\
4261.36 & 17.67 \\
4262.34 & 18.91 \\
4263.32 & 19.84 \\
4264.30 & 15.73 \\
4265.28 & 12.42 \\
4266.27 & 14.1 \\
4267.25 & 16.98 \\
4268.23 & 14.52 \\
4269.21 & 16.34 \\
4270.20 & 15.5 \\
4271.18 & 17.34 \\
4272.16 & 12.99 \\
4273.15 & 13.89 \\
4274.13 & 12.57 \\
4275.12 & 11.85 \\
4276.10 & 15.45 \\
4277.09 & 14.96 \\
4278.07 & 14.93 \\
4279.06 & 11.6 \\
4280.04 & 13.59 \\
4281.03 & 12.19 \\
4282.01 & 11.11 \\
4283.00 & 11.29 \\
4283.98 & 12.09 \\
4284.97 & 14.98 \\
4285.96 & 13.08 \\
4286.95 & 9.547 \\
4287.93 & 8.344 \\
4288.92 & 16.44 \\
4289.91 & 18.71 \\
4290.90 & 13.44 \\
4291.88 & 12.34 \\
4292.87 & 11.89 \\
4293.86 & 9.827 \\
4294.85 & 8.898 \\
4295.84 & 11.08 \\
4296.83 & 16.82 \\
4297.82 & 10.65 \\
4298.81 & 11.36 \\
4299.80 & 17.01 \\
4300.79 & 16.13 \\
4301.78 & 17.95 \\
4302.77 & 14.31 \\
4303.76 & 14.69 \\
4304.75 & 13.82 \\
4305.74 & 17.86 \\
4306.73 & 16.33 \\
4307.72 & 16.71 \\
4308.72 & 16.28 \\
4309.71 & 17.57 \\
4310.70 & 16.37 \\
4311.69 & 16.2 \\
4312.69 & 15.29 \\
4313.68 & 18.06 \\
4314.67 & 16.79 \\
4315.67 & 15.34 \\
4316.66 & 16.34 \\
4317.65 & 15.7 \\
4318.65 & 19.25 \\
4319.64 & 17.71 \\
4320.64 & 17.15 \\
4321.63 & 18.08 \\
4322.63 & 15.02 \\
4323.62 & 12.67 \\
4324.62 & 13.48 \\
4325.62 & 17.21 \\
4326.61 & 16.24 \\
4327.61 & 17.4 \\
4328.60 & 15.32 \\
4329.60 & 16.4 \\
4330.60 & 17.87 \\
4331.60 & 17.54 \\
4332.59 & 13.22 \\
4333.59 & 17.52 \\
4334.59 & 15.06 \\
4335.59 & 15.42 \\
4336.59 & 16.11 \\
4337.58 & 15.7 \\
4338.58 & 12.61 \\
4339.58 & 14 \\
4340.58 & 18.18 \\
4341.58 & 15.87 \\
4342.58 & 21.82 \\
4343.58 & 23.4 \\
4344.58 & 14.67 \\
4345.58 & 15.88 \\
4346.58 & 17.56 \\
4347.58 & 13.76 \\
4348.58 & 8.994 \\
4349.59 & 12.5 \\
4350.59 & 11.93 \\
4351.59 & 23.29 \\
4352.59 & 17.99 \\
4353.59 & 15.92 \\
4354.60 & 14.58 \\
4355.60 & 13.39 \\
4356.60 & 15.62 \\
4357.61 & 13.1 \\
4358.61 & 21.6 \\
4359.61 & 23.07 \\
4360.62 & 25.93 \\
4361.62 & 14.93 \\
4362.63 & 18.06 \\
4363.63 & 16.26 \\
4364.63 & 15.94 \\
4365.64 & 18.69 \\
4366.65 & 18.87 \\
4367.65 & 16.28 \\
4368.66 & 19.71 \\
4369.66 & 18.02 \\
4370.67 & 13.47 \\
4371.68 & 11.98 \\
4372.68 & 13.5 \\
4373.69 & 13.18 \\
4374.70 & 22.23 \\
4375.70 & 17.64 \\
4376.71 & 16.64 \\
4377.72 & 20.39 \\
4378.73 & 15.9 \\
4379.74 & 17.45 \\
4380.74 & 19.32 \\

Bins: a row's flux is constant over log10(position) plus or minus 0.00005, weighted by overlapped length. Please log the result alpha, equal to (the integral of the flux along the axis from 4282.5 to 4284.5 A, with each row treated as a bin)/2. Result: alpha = 11.7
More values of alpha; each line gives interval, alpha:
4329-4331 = 17.0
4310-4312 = 16.5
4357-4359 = 17.0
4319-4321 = 17.6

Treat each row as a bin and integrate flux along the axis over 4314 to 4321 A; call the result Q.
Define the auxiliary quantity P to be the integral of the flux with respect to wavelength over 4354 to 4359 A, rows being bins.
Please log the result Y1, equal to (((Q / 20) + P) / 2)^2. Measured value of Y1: 1743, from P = 78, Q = 118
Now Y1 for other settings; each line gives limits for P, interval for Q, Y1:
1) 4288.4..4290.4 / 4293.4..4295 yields 317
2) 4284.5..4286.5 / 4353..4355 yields 215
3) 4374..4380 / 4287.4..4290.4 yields 3112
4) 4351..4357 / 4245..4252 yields 2720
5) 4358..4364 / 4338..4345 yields 3949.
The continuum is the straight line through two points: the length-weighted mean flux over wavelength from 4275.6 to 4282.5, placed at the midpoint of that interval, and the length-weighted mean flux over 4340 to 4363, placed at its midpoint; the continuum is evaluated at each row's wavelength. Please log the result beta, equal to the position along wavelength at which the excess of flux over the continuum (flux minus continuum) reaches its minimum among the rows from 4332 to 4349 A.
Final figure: 4348.58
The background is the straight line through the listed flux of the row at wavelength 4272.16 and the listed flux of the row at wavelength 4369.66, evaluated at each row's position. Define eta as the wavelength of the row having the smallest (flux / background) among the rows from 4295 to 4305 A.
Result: 4297.82 A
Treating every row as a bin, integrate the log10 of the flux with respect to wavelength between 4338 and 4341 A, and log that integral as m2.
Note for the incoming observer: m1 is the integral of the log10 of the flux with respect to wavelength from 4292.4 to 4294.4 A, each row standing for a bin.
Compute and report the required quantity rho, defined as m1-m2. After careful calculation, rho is -1.4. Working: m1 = 2.1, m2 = 3.5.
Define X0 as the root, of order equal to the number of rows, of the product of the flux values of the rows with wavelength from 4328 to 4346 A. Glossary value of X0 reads 16.3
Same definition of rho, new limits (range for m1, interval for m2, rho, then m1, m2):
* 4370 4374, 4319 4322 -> 0.7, 4.5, 3.7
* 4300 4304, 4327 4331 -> -0.1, 4.8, 4.9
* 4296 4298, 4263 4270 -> -6.1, 2.3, 8.3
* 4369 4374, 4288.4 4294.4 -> -1.0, 5.7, 6.8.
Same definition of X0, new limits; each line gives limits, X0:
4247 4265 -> 13.9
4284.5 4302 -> 12.9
